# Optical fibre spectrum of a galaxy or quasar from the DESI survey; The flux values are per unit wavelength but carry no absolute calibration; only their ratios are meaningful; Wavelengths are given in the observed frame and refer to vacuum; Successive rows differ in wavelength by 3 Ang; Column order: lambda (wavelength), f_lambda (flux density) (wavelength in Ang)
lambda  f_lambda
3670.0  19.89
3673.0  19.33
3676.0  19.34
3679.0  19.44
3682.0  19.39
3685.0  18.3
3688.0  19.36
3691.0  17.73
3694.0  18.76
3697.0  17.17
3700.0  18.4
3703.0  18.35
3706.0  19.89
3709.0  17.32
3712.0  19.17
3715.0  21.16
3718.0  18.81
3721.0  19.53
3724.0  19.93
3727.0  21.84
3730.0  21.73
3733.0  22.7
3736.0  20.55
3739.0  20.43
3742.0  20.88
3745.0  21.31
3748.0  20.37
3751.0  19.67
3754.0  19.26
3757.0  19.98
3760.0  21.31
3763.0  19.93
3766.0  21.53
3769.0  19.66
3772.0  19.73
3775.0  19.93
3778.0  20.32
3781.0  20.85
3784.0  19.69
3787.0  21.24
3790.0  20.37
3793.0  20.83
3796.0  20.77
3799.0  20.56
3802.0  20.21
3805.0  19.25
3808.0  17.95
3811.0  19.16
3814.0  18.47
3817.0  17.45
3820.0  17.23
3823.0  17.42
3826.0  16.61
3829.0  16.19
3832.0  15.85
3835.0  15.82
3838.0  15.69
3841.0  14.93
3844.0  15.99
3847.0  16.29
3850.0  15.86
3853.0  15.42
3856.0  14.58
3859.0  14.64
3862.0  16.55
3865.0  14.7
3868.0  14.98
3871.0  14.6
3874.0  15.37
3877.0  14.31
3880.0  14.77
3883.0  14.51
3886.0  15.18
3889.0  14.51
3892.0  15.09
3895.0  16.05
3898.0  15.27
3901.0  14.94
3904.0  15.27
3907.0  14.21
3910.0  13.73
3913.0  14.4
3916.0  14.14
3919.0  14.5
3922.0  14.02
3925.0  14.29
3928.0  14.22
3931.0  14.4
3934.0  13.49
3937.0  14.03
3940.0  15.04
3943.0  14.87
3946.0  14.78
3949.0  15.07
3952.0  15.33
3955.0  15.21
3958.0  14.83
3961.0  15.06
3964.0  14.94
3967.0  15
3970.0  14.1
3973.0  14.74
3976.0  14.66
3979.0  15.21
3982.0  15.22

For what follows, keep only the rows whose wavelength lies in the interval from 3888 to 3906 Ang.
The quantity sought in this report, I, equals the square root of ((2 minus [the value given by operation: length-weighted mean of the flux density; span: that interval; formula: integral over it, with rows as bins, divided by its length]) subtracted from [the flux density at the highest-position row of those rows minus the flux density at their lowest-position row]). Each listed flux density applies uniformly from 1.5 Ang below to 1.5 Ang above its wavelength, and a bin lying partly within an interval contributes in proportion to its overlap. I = 3.73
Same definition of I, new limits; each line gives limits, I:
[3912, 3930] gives 3.48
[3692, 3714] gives 4.11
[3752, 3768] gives 4.54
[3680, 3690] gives 4.12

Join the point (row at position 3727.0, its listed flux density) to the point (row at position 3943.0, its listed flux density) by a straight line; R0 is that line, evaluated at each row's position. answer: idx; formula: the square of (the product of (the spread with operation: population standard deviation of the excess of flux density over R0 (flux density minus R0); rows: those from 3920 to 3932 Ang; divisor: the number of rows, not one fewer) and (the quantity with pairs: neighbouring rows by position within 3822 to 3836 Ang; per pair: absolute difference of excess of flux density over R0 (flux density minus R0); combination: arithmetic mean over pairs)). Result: 0.01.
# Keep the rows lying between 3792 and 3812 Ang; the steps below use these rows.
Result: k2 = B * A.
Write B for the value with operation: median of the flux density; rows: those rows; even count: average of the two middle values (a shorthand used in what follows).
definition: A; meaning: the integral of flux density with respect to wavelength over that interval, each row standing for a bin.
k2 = 8007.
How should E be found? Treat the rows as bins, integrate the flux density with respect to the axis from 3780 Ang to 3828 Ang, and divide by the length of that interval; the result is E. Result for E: 19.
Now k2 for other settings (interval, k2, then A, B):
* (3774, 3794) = 8338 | 409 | 20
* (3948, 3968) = 4537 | 301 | 15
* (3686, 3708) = 7485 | 407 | 18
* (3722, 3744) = 9701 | 465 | 21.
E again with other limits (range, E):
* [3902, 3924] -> 14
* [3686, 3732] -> 19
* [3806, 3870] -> 16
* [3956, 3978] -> 15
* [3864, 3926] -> 15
